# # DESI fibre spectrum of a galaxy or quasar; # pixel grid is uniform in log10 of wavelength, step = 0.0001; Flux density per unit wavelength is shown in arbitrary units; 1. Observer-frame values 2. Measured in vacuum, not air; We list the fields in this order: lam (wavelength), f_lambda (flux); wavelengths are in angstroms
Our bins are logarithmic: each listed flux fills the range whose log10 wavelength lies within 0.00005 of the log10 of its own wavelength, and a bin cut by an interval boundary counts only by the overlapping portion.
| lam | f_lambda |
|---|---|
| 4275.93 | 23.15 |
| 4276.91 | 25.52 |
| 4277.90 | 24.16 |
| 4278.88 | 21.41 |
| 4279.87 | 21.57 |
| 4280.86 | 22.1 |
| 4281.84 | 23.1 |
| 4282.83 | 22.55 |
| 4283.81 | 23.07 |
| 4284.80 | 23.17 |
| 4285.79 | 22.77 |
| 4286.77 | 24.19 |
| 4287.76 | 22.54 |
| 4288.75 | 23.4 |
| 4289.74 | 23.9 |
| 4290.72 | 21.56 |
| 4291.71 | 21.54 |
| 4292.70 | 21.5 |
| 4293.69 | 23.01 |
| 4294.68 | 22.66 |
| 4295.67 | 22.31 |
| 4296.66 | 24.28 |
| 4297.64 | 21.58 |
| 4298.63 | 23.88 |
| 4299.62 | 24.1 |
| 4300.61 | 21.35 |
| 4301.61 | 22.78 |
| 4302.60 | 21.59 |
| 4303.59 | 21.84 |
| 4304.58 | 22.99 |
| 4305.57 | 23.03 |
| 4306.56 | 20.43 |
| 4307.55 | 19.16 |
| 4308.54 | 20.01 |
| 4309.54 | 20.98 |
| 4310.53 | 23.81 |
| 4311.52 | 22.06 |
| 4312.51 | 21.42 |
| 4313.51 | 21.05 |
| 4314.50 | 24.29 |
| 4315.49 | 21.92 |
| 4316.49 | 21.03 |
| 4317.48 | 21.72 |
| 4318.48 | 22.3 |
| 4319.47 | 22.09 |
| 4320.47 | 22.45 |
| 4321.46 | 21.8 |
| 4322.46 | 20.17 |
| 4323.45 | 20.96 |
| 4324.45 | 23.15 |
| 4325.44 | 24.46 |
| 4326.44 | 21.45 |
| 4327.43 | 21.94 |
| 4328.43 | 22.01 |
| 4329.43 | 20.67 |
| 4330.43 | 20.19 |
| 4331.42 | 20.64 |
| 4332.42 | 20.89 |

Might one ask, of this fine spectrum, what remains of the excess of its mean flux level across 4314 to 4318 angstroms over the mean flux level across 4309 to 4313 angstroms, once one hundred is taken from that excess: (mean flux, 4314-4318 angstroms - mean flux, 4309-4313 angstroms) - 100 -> -100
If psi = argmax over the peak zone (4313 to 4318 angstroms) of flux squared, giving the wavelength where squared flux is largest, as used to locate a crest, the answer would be 4314.50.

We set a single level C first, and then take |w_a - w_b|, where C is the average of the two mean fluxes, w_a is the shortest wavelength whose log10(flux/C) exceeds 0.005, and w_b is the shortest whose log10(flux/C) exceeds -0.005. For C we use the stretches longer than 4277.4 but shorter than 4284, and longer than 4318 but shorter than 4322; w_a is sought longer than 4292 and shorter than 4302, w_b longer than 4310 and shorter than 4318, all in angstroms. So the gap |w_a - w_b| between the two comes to 16.8 angstroms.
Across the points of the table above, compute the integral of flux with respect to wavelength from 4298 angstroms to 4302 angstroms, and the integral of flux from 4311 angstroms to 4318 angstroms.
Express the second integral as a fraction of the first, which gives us 1.67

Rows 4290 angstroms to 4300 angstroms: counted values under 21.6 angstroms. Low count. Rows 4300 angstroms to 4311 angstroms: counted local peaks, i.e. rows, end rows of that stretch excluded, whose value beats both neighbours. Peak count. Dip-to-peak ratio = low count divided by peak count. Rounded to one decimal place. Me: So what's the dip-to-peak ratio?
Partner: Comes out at 2.0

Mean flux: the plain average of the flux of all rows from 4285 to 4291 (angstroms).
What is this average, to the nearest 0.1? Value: 23.1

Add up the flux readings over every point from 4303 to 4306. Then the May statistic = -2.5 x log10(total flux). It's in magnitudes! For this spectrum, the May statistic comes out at -4.58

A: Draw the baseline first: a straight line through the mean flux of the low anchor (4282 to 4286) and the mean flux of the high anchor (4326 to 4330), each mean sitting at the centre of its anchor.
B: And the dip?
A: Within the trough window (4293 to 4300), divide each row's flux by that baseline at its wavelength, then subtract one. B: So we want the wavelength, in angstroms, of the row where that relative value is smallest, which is 4297.64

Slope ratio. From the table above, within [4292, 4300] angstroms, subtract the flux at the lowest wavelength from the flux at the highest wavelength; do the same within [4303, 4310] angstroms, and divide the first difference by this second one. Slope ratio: -3.0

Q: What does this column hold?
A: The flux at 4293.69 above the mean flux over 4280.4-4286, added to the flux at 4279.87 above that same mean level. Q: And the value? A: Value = -1.0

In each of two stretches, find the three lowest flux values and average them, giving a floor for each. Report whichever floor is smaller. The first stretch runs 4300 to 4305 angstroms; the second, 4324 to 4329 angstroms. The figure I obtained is 21.6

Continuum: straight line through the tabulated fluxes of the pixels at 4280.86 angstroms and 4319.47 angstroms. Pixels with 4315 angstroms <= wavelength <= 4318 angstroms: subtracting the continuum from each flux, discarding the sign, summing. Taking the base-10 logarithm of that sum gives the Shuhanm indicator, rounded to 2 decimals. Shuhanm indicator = 0.20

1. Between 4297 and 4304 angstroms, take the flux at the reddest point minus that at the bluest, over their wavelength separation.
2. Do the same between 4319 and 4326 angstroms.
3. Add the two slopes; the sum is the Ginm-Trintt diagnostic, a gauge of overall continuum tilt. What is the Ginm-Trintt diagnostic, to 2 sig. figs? 0.44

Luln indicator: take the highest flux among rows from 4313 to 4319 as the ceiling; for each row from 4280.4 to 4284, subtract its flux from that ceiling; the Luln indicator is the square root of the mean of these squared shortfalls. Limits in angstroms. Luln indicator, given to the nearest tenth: 1.6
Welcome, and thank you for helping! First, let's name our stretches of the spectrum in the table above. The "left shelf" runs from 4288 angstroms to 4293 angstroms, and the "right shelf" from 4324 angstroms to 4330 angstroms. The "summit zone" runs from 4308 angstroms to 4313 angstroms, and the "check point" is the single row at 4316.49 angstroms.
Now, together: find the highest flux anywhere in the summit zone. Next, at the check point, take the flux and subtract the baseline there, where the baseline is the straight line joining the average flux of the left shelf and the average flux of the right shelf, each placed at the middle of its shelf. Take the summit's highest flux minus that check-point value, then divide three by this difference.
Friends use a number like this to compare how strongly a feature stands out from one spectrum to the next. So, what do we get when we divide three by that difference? 0.120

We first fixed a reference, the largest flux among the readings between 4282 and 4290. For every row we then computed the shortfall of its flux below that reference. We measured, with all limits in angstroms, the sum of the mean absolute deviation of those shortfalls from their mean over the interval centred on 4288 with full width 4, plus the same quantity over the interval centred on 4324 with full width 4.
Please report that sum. 2.2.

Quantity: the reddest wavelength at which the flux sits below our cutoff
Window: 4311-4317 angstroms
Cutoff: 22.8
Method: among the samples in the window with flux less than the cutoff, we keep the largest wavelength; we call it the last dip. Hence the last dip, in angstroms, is 4316.49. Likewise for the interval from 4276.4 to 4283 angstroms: 4282.83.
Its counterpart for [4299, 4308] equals 4307.55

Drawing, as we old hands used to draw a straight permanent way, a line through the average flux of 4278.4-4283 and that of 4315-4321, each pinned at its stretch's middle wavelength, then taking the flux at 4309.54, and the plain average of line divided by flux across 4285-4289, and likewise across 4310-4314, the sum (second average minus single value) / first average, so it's -21.0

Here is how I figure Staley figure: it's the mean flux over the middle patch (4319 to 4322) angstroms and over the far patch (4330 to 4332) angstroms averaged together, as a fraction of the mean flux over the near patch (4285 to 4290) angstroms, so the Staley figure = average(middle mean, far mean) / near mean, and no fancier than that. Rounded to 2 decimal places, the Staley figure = 0.91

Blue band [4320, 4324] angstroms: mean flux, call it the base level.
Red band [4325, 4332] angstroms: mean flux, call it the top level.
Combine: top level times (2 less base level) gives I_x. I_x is -418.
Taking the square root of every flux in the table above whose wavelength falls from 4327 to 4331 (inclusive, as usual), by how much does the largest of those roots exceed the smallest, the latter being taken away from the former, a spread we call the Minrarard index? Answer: 0.20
